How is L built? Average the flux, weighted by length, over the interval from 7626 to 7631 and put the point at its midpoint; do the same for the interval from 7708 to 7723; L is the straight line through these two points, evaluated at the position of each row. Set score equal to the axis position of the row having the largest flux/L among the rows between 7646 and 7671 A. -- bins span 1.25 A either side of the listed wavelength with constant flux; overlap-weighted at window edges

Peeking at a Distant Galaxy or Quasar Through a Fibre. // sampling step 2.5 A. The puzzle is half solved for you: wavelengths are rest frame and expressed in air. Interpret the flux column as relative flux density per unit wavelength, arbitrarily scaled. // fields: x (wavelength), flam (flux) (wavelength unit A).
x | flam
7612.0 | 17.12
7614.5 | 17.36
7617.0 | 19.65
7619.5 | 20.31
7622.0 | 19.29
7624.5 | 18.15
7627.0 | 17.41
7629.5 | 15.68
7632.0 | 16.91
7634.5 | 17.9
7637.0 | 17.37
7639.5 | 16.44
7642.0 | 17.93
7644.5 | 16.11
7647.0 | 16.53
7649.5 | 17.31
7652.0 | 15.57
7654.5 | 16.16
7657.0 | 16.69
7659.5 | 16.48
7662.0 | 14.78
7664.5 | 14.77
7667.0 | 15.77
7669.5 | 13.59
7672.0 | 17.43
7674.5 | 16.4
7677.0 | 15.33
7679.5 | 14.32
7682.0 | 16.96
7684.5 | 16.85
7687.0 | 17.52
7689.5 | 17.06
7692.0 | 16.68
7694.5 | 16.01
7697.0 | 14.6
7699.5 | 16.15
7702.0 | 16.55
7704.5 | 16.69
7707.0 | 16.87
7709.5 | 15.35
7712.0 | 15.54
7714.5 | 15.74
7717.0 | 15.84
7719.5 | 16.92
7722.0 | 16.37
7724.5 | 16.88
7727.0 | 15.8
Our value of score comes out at 7649.5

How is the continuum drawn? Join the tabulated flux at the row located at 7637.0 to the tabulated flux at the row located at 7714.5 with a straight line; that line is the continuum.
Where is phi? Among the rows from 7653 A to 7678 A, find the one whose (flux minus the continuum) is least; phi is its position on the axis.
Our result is 7669.5 A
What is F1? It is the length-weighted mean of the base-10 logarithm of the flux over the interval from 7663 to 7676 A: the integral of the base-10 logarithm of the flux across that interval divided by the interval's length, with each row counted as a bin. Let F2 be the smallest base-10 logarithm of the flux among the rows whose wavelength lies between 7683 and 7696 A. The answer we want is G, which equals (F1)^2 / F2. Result 1.18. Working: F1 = 1.19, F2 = 1.20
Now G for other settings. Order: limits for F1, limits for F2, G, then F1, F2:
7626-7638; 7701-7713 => 1.28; 1.23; 1.19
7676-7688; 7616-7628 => 1.18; 1.21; 1.24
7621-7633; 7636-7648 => 1.28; 1.24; 1.21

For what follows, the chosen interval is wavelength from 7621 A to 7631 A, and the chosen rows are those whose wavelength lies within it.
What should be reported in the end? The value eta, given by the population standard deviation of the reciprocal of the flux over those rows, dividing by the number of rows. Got 0.0044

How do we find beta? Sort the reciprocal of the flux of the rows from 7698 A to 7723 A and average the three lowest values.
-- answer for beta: 0.0594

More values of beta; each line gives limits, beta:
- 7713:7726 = 0.0598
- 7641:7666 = 0.0578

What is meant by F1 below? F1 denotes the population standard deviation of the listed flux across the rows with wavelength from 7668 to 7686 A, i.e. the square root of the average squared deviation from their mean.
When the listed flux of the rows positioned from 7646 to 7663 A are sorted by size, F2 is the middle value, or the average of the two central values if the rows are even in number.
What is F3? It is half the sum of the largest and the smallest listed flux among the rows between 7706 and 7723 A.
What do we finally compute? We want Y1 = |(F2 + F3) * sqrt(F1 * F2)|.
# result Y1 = 154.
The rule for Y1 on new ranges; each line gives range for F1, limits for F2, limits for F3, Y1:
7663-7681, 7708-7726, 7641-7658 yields 142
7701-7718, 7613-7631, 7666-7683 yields 108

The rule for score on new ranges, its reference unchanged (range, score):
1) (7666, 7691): 7687.0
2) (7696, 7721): 7719.5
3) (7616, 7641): 7619.5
